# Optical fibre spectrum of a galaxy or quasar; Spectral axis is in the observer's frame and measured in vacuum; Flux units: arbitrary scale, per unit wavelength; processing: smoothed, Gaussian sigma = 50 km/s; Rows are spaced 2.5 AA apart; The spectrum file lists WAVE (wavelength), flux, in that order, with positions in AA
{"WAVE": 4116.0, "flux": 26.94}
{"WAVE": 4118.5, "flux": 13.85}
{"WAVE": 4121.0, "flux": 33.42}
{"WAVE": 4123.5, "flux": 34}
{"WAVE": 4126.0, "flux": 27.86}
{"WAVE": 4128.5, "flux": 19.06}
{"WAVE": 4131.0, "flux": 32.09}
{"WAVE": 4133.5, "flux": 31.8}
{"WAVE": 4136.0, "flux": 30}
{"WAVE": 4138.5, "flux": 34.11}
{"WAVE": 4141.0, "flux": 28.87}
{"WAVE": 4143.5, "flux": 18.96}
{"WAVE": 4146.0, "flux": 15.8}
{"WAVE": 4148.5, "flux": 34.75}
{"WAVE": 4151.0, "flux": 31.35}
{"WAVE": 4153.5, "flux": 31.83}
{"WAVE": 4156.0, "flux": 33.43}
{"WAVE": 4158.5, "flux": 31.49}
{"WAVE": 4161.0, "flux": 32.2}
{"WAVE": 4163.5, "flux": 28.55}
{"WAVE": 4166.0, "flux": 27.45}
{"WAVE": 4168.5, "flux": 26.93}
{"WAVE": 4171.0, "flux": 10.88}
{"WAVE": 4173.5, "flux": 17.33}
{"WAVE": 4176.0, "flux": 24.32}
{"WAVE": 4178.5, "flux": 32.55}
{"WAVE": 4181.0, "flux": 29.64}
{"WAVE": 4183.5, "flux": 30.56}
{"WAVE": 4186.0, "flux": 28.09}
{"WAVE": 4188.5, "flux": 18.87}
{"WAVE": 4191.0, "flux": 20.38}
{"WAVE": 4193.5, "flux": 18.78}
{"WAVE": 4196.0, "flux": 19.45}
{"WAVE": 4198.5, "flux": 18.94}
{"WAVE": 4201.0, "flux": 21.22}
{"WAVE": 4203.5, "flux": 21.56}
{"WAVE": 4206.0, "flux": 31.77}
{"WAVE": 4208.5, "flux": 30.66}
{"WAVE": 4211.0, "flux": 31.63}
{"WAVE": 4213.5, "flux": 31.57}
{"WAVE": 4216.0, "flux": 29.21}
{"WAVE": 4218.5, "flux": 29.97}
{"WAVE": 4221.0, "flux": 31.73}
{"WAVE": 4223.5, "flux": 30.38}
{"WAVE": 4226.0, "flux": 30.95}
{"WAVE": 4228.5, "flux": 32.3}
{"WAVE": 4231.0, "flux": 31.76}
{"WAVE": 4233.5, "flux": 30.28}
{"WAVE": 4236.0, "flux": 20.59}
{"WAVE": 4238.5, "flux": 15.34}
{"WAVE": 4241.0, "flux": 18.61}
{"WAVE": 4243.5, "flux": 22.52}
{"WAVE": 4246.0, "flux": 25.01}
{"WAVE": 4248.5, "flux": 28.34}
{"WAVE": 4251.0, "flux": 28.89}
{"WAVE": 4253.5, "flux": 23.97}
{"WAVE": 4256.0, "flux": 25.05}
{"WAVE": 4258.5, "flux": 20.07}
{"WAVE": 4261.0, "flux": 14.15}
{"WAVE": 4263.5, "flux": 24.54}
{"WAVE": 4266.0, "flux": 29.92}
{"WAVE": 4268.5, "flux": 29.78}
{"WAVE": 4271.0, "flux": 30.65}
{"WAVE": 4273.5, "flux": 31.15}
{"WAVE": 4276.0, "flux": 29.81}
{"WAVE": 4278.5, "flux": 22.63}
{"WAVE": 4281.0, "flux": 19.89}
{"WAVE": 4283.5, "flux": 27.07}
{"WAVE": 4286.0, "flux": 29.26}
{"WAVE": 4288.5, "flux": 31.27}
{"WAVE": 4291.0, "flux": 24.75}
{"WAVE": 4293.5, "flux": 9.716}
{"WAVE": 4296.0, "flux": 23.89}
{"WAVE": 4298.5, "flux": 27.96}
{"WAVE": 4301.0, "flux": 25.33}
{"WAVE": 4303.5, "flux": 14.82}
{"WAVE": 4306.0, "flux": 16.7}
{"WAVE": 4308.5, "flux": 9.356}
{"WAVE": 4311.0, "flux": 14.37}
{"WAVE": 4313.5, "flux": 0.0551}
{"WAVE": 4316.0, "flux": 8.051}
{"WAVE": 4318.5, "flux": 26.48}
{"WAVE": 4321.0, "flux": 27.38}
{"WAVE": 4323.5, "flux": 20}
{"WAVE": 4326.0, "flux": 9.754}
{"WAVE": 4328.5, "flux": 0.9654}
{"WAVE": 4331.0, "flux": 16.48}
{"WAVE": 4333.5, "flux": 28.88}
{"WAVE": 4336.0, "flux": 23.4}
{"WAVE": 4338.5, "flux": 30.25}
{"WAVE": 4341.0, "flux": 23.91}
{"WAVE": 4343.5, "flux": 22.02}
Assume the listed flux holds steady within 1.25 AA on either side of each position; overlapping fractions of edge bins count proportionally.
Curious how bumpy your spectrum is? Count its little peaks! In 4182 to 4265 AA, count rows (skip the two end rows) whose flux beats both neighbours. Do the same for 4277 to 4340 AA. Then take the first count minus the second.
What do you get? 2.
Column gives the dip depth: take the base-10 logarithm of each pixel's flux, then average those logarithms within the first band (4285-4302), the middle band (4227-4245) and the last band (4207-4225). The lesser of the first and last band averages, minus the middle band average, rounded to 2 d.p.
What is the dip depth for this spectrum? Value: -0.01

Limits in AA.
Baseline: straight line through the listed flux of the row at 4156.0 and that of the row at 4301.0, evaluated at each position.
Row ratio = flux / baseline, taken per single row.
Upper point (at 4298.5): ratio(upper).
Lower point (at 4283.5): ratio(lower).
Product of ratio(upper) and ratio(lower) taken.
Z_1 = 1.1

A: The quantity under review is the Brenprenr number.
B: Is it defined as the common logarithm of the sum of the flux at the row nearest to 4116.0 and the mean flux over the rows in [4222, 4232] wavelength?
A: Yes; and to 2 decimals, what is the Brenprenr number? 1.77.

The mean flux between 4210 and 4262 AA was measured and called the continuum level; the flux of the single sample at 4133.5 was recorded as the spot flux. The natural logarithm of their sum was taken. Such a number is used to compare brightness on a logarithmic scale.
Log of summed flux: 4.06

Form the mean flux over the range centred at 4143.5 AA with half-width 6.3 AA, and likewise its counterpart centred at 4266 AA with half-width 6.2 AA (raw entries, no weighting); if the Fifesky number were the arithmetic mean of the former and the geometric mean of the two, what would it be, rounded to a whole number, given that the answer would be 26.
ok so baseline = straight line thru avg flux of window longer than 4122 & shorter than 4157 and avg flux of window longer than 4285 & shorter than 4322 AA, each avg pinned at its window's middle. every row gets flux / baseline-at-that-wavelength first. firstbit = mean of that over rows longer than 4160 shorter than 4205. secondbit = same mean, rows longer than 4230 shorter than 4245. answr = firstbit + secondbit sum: 1.90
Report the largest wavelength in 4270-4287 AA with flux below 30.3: 4286.0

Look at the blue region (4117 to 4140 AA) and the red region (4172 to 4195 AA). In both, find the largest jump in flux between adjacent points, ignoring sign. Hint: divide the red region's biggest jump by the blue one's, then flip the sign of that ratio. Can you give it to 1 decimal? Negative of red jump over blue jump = -0.5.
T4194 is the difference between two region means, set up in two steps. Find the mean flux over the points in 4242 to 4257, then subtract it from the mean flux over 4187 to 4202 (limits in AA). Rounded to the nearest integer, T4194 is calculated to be -6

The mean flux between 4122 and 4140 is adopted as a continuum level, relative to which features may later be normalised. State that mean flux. 30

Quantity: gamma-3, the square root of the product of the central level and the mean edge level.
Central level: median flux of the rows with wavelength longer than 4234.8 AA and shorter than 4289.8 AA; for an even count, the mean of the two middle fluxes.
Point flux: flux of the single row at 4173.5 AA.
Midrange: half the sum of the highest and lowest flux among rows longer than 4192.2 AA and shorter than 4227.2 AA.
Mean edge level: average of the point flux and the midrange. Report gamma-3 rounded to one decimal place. 23.1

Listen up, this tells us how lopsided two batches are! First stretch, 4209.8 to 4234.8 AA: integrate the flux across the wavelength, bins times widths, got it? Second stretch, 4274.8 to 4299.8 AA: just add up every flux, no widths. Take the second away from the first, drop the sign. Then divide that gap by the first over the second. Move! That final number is 168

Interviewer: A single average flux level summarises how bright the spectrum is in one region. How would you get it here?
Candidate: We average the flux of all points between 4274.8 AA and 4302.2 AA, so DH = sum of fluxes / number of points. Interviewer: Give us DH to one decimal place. 24.7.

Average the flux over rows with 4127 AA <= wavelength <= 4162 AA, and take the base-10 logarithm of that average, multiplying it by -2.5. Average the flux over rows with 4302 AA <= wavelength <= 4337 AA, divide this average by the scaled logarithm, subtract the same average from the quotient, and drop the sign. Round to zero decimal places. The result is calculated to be 20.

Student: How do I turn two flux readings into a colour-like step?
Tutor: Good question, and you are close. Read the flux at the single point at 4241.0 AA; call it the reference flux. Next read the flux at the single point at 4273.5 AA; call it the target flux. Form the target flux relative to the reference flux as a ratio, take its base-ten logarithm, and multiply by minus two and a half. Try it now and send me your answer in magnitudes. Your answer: -0.56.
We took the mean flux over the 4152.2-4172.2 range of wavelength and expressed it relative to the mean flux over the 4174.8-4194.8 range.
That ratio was 1.1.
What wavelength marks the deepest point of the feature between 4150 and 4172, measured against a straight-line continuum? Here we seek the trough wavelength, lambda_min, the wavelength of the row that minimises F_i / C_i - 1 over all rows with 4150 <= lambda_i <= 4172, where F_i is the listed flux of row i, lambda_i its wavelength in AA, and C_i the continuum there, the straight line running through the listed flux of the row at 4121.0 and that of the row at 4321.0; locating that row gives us 4171.0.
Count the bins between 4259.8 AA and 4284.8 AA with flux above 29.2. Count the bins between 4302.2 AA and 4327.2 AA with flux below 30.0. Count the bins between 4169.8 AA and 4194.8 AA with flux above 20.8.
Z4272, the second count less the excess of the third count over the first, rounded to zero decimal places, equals 10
